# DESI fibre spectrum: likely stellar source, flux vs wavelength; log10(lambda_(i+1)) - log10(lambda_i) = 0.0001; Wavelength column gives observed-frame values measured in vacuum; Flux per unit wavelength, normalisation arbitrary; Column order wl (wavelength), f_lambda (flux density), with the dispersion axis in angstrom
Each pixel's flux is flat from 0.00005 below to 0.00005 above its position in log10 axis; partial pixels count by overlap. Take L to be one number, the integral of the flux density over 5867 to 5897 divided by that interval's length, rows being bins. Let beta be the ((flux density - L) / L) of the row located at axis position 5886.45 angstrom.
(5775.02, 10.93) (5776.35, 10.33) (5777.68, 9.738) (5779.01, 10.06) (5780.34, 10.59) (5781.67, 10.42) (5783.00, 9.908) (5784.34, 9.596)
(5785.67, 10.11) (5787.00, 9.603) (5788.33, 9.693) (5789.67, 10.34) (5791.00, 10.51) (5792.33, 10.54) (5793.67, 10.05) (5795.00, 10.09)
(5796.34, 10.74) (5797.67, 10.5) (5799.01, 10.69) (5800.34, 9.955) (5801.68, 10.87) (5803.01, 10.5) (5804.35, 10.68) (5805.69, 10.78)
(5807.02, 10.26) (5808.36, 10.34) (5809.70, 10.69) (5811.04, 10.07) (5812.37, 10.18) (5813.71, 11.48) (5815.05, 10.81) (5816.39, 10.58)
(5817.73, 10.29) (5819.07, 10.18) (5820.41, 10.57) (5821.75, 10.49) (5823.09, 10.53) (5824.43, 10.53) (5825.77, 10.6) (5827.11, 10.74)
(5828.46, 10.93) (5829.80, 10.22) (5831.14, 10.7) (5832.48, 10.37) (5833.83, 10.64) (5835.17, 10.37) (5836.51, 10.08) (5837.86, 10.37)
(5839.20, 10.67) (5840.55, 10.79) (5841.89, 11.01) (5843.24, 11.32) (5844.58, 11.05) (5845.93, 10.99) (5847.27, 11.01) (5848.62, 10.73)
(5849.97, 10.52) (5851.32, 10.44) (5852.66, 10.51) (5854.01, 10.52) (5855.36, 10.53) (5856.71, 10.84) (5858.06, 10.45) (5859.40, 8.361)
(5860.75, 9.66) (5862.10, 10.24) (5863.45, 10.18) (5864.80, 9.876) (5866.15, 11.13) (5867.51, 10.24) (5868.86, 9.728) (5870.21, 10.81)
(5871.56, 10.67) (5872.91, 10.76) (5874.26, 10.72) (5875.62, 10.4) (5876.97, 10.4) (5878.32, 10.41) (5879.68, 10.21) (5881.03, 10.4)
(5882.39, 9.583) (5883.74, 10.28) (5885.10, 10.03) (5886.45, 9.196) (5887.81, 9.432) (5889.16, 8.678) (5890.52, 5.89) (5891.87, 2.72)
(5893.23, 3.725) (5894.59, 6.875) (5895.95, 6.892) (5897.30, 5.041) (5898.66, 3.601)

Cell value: 0.028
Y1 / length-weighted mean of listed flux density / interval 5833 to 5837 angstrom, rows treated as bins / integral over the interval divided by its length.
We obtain 10.38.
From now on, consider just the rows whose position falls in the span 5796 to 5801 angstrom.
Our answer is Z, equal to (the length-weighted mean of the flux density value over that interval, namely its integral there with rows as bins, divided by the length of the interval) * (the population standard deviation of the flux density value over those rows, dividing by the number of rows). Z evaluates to 3.3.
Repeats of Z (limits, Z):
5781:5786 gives 3.0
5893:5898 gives 7.7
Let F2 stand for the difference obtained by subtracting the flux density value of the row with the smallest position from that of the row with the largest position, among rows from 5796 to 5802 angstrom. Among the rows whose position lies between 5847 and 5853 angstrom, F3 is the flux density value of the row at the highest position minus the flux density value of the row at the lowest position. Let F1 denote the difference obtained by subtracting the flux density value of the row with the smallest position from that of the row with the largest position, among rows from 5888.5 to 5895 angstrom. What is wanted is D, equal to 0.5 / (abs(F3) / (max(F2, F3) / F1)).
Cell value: 0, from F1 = -1.80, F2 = 0.13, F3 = -0.5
